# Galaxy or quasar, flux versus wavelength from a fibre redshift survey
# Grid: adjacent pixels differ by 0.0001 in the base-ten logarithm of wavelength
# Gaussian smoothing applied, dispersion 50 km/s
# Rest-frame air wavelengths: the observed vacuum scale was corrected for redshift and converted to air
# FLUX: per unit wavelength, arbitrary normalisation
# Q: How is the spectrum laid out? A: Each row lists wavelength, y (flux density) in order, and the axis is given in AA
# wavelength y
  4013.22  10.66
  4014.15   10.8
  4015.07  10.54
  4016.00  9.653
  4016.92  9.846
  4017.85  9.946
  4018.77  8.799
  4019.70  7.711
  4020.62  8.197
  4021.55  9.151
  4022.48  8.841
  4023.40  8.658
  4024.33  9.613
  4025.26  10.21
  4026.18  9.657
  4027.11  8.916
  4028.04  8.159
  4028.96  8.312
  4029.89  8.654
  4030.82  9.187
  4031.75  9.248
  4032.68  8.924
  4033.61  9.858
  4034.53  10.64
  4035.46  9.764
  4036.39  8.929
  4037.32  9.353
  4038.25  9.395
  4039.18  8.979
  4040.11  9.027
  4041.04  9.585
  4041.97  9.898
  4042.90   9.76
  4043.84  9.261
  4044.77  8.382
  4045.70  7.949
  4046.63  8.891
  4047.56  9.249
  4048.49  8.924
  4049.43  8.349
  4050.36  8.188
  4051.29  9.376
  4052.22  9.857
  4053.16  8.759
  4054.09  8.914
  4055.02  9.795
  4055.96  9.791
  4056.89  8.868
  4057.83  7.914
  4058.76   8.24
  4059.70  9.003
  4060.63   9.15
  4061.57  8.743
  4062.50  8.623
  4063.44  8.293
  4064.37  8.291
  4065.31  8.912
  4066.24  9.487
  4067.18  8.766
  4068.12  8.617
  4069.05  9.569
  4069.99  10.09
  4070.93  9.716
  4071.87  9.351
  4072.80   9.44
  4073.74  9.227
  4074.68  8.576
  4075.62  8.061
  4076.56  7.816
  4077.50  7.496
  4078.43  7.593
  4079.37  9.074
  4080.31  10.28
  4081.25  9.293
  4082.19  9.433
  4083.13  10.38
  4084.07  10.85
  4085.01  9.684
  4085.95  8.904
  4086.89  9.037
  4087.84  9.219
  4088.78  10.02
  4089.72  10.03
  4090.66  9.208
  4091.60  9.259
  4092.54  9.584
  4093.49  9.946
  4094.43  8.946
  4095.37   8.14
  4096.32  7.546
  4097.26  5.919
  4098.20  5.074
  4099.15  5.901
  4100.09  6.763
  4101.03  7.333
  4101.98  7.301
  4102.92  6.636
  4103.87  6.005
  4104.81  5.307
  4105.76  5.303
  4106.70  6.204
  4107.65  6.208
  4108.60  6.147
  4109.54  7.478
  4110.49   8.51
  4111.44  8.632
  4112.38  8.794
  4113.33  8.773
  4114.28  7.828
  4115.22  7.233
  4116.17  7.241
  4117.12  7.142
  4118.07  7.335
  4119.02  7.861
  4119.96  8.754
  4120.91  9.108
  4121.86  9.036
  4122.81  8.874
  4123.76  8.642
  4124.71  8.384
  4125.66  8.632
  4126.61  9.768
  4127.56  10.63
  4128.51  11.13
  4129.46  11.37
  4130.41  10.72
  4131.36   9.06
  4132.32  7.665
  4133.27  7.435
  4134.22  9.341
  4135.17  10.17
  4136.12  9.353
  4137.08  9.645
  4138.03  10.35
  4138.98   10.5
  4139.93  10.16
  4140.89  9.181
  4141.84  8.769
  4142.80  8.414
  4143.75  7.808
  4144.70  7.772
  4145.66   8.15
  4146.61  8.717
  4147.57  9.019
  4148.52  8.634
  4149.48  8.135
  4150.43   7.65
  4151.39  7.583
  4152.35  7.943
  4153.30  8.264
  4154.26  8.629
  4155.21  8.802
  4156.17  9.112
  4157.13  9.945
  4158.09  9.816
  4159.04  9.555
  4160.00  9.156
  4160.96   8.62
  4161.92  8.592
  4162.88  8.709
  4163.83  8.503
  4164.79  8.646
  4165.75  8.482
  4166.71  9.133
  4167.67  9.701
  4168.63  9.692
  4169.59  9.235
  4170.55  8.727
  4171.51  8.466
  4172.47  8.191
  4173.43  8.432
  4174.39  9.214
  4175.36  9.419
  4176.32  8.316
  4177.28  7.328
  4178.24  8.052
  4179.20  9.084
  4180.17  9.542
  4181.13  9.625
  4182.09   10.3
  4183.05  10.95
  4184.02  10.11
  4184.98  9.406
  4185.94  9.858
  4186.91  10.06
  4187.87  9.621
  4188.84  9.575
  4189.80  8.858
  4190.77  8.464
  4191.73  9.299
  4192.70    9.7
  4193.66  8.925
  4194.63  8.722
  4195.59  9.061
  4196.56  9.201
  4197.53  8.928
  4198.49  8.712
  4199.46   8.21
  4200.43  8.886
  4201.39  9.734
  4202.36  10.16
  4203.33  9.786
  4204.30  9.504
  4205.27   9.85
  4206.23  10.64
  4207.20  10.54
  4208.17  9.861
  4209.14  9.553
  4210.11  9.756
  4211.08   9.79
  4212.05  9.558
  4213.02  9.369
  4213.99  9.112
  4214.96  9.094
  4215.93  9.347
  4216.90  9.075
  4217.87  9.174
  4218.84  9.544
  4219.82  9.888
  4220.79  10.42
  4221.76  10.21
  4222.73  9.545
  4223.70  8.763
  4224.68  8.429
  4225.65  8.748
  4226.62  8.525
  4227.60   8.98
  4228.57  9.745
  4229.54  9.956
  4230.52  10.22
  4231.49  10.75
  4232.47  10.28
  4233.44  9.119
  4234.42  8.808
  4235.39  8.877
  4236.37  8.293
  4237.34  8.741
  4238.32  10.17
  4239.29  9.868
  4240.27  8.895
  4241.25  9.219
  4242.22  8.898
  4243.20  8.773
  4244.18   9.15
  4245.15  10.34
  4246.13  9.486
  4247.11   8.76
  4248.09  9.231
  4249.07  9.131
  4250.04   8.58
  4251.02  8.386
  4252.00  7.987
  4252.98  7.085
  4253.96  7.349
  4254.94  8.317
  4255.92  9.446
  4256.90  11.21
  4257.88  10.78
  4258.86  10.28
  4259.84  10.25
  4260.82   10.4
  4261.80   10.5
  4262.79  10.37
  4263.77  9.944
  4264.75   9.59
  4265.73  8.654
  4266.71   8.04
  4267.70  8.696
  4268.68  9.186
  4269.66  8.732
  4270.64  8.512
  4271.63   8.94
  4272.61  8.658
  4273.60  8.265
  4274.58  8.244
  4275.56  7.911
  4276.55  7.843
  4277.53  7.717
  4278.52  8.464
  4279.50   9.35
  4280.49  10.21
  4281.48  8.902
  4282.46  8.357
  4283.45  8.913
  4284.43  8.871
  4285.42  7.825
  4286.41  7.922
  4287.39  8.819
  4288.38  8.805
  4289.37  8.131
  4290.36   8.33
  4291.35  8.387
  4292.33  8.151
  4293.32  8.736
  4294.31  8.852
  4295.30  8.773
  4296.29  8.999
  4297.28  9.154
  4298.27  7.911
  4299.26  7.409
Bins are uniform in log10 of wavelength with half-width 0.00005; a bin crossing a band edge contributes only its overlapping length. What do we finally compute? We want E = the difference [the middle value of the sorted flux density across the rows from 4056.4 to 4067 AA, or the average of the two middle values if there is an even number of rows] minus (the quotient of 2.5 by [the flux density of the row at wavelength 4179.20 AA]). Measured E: 8.5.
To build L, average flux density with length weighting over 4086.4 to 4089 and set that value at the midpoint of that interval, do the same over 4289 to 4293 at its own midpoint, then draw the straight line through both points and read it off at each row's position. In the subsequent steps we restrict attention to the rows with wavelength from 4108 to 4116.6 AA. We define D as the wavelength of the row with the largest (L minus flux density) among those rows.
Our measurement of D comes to 4108.60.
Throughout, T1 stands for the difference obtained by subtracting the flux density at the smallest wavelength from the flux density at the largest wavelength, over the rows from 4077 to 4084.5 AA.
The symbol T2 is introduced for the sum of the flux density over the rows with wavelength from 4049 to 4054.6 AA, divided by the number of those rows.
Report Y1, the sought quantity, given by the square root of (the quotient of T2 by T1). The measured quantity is 1.6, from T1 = 3.4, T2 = 8.91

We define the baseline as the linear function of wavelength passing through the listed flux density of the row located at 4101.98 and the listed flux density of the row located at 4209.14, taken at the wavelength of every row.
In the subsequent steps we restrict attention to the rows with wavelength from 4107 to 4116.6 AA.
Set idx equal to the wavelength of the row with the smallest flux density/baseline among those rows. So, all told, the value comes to 4108.60 AA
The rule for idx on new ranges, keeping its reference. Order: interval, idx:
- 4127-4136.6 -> 4133.27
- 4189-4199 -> 4190.77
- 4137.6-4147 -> 4144.70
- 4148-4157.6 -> 4151.39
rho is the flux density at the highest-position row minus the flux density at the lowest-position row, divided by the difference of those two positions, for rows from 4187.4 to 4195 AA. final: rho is -0.13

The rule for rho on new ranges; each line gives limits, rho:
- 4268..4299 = -0.04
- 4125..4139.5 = 0.14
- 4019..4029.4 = 0.06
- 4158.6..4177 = -0.07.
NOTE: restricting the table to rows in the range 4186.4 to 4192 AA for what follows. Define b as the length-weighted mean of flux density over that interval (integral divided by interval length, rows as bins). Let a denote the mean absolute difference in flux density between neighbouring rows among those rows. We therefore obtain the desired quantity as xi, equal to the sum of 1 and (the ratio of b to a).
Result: 20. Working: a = 0.49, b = 9.3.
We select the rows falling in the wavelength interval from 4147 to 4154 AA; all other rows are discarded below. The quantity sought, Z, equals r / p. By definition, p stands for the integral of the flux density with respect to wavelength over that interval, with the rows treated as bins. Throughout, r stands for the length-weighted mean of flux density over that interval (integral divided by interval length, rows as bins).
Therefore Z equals 0.1429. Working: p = 57.3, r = 8.19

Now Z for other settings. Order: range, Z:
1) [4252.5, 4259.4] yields 0.1449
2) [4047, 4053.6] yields 0.1515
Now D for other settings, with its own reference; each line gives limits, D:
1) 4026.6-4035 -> 4028.04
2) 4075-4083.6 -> 4077.50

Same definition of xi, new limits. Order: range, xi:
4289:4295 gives 36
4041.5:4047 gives 17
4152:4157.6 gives 23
